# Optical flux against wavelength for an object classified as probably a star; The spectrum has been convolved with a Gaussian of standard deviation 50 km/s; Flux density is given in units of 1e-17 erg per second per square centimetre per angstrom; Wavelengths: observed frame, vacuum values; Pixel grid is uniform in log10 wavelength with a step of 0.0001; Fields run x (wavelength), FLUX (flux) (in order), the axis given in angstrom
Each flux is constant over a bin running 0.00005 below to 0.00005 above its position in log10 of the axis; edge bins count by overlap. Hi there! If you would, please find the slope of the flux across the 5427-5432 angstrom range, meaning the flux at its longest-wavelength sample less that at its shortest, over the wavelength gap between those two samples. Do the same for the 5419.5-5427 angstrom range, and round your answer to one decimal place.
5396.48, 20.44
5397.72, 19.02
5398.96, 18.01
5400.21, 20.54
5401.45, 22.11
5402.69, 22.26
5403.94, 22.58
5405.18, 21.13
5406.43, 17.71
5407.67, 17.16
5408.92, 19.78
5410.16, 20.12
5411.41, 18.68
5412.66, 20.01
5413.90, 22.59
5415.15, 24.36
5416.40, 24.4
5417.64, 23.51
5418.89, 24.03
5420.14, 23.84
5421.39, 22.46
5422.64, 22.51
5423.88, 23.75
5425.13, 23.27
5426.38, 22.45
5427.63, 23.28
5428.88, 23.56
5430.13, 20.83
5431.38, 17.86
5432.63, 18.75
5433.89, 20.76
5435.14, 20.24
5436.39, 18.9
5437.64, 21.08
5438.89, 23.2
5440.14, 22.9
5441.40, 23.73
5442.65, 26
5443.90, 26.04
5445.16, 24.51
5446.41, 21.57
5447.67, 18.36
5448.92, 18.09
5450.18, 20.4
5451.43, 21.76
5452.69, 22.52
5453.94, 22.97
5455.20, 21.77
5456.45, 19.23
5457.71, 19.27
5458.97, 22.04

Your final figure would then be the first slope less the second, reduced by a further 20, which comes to -21.2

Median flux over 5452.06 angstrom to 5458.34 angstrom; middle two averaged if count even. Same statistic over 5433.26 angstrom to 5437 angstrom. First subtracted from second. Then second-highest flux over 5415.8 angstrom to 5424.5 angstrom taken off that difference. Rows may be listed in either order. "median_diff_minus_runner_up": -26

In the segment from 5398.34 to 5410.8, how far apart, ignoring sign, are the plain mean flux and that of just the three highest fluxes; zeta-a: 2.18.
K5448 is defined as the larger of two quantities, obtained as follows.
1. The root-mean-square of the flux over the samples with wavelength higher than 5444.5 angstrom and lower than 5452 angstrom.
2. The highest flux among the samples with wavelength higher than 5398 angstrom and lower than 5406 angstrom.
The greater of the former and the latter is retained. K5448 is 22.6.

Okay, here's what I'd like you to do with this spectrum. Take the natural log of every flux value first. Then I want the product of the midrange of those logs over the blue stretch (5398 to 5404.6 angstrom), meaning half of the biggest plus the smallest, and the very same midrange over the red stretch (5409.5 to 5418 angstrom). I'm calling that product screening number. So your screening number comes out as 9.2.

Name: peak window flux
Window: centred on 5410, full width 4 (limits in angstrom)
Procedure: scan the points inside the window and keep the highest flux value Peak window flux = 20.12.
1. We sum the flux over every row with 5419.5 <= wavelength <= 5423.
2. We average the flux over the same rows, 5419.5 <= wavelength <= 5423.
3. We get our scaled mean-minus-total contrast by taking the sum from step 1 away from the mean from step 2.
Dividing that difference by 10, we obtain -4.59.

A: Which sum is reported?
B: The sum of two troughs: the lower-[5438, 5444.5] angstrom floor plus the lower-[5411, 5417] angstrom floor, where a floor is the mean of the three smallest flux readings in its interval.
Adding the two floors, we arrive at 43.7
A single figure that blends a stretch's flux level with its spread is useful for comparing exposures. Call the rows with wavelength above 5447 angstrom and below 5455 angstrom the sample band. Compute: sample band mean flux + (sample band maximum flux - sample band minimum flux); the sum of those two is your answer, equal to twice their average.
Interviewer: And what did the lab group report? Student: 25.6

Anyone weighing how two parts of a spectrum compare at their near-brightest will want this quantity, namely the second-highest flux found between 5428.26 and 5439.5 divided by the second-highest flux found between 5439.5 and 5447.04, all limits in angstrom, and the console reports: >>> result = 0.89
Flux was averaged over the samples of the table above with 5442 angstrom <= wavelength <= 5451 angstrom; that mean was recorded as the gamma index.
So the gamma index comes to 22.1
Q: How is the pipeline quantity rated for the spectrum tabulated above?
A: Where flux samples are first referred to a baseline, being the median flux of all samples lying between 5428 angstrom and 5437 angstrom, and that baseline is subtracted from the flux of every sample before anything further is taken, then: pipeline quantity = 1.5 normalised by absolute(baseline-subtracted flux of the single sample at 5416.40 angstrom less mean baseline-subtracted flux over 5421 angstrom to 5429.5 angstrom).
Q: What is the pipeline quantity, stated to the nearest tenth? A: 1.1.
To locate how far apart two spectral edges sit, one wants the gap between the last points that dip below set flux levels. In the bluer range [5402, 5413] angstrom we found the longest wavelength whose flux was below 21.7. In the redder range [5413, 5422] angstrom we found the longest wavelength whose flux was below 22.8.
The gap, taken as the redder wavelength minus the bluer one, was 8.7 angstrom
